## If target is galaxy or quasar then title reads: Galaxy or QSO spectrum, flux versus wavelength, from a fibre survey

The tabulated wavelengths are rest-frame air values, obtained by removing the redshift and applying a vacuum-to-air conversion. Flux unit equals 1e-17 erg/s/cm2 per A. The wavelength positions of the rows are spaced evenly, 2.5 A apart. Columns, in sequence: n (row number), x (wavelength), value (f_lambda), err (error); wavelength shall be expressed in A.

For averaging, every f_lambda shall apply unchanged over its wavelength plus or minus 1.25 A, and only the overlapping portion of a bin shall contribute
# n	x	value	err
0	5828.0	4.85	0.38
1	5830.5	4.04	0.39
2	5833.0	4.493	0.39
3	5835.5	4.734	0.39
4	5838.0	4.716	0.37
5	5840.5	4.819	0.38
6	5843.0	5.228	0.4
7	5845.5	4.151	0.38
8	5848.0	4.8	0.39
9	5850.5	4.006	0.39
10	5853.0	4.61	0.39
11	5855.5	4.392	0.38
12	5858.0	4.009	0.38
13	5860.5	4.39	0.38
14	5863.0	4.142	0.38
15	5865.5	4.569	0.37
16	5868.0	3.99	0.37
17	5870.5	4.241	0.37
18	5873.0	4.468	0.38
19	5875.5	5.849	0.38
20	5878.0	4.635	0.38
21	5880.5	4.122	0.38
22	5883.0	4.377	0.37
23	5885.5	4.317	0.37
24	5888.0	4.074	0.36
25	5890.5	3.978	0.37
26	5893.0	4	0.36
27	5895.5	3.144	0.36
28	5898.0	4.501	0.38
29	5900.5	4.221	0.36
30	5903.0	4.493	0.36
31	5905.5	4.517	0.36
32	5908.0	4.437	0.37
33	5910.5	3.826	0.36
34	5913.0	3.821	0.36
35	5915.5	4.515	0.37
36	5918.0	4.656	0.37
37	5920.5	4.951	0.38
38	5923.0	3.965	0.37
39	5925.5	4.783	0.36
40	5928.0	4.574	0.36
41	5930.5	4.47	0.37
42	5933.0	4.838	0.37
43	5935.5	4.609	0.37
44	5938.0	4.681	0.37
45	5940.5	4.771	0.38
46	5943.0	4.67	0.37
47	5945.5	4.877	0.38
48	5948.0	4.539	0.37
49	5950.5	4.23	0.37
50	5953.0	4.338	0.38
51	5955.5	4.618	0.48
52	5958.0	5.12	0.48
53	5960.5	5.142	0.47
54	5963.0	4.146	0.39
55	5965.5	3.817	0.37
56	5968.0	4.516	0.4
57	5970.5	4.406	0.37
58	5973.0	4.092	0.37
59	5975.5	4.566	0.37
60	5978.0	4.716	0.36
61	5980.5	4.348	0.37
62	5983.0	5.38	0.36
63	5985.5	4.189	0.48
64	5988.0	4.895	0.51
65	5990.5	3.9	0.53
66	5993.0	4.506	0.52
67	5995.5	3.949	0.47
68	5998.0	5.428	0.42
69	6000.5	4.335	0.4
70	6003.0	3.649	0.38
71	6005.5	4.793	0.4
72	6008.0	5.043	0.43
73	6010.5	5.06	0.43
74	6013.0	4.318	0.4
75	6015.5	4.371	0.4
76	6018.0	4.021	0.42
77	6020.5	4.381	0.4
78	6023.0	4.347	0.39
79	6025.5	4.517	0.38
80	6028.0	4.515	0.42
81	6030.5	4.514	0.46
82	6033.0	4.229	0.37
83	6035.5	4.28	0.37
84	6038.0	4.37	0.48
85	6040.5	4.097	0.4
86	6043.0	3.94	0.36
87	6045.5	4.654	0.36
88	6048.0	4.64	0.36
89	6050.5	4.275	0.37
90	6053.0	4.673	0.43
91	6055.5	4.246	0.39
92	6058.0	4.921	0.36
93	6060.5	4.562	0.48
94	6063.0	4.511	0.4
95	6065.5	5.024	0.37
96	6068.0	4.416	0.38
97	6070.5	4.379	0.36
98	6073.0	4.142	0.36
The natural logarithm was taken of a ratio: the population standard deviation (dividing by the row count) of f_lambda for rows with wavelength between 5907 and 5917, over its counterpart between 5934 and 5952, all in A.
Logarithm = 0.54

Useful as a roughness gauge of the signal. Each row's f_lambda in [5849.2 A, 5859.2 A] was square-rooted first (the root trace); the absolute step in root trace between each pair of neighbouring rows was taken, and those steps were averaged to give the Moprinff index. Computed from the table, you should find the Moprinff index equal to 0.10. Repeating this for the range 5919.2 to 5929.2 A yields 0.16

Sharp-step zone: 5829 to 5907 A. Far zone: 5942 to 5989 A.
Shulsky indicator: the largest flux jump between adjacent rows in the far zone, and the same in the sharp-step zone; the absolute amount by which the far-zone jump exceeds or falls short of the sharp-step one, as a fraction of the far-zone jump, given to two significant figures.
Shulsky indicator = 0.16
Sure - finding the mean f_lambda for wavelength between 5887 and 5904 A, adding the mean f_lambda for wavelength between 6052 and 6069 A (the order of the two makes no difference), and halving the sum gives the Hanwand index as 4.34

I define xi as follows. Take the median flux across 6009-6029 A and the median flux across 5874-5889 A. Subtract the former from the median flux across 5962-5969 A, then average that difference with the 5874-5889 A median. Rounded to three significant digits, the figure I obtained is 2.06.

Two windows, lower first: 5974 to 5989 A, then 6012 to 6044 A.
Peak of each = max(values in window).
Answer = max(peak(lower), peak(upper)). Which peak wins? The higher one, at 5.38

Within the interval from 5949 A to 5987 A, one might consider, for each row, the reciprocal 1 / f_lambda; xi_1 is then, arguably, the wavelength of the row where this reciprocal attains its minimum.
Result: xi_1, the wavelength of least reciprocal 5983.0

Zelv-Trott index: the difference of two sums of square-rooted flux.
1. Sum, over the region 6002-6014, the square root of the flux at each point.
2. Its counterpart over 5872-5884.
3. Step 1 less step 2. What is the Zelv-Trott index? -0.1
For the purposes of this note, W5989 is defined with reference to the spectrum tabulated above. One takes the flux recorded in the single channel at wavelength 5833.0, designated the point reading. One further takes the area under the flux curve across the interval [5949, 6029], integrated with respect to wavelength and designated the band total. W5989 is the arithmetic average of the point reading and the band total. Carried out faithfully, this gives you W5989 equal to 182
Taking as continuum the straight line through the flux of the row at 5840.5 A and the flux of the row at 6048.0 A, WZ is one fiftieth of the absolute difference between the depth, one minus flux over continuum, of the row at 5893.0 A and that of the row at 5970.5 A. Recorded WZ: 0.002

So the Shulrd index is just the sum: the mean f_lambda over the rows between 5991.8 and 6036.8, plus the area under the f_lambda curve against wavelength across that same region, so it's 205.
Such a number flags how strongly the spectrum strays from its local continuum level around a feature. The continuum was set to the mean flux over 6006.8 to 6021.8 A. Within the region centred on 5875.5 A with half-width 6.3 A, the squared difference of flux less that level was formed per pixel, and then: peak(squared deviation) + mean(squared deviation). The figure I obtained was 2.1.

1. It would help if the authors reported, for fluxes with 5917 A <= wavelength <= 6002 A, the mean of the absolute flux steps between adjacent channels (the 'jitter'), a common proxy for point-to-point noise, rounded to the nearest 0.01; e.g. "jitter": 0.49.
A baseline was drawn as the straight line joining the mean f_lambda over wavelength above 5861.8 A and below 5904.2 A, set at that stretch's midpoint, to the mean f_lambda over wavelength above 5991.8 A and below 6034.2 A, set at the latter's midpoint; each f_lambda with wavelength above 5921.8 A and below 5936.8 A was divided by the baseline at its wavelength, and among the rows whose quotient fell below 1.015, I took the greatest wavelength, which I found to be 5923.0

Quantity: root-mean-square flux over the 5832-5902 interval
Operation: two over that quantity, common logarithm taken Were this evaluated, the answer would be -0.344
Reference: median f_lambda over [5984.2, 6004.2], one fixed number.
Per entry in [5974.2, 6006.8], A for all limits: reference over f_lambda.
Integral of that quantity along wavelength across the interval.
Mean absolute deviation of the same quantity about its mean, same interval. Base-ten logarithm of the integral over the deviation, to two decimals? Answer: 2.54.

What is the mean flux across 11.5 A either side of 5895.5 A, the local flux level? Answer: 4.14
